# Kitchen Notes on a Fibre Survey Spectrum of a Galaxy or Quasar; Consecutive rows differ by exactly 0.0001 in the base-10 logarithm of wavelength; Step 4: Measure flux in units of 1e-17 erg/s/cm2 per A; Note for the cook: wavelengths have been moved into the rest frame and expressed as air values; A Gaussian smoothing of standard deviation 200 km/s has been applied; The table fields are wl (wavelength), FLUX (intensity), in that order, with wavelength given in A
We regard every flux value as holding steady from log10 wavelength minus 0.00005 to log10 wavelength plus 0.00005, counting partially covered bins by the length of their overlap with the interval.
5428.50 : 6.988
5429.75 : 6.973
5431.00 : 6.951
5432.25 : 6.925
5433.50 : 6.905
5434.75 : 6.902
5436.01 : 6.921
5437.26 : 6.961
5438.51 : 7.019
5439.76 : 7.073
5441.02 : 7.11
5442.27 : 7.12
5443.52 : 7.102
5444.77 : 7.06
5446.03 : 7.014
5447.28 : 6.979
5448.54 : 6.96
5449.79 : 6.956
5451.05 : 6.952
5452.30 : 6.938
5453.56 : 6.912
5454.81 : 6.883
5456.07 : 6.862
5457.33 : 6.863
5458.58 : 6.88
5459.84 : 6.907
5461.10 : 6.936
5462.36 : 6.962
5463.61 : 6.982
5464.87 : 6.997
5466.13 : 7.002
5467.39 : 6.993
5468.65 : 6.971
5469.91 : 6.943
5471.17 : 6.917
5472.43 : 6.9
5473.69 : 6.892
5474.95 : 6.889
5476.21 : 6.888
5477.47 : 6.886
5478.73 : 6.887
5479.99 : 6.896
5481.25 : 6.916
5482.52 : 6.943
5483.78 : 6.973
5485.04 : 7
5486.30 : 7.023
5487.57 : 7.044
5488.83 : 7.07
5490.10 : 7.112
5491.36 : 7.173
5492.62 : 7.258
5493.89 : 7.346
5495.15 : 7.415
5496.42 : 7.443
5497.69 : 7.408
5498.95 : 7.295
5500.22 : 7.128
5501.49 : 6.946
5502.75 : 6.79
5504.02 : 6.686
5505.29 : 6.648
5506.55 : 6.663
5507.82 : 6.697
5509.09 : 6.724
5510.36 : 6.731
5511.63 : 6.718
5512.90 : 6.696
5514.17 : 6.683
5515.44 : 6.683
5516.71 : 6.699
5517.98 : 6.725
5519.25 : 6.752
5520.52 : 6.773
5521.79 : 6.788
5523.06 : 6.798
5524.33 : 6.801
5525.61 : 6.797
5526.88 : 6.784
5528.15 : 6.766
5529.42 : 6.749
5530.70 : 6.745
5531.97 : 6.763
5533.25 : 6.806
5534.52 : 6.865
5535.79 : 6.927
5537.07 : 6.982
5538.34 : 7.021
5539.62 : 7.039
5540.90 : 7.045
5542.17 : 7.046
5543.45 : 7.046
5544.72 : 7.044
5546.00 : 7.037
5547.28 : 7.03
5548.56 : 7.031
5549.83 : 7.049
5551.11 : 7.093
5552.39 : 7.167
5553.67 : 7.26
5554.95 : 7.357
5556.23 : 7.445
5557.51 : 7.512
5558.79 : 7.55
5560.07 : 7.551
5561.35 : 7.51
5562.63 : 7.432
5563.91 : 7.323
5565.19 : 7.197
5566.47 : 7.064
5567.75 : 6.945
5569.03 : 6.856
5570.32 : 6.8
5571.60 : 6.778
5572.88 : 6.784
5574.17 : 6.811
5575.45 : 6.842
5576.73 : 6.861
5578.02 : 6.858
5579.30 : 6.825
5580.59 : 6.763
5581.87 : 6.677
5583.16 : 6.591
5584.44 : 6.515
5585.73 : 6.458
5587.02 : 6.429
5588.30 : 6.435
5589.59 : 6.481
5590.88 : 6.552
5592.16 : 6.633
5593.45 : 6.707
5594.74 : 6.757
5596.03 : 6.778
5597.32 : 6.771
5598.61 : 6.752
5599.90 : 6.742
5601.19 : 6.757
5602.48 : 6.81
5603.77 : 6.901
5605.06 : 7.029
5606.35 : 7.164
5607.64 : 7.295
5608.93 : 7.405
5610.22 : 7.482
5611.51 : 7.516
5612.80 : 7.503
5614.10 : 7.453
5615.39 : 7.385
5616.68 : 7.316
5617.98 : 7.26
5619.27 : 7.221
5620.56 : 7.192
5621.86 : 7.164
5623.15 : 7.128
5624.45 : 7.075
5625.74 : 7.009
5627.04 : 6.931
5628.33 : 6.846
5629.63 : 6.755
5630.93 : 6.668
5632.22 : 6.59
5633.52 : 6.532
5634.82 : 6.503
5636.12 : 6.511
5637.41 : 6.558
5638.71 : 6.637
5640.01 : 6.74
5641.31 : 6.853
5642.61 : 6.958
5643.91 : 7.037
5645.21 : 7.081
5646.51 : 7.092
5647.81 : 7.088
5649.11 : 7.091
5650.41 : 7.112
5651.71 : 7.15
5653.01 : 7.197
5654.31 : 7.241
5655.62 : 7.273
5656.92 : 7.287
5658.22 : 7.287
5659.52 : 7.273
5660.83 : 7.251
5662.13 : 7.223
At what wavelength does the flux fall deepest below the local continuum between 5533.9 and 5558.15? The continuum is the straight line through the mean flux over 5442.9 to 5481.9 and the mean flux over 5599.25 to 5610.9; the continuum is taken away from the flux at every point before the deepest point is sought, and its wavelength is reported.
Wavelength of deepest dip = 5534.52 A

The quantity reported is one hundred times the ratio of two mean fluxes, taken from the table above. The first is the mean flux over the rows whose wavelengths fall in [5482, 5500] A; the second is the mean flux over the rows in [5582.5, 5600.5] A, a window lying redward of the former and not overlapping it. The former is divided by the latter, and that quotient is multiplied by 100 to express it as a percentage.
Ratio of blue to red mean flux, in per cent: 109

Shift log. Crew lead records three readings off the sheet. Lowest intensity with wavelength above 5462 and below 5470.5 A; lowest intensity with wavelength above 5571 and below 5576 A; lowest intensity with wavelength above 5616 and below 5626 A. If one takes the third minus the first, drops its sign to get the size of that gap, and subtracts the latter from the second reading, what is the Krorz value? 6.71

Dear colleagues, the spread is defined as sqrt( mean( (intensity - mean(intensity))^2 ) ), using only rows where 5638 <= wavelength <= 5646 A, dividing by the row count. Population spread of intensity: 0.16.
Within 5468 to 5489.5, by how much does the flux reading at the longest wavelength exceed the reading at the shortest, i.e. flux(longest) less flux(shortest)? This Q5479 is 0.10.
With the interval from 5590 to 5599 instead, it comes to 0.20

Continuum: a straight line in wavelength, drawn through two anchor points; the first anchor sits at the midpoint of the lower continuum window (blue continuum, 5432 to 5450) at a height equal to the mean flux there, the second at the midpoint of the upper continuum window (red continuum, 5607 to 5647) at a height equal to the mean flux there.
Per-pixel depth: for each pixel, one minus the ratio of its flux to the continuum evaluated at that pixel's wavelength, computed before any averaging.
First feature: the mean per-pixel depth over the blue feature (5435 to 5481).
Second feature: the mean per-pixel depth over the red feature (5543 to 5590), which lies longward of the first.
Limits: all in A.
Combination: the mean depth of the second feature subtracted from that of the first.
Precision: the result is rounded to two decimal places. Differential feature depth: 0.00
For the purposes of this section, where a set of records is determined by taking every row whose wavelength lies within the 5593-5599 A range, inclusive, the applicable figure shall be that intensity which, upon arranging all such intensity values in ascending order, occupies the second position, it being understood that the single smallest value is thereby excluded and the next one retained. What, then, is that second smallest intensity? 6.752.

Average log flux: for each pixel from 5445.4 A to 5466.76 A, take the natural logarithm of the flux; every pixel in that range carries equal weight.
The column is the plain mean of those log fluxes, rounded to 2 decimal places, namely 1.94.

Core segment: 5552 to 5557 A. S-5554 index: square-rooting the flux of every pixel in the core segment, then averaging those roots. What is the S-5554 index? 2.703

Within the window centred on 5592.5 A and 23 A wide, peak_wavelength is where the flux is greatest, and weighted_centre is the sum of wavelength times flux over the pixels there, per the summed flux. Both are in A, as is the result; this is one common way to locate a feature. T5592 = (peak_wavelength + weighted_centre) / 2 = 5598.3 A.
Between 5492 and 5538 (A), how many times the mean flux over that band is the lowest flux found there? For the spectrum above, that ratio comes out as 0.967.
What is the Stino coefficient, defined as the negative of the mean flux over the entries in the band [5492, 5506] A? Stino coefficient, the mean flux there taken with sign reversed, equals -7.12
